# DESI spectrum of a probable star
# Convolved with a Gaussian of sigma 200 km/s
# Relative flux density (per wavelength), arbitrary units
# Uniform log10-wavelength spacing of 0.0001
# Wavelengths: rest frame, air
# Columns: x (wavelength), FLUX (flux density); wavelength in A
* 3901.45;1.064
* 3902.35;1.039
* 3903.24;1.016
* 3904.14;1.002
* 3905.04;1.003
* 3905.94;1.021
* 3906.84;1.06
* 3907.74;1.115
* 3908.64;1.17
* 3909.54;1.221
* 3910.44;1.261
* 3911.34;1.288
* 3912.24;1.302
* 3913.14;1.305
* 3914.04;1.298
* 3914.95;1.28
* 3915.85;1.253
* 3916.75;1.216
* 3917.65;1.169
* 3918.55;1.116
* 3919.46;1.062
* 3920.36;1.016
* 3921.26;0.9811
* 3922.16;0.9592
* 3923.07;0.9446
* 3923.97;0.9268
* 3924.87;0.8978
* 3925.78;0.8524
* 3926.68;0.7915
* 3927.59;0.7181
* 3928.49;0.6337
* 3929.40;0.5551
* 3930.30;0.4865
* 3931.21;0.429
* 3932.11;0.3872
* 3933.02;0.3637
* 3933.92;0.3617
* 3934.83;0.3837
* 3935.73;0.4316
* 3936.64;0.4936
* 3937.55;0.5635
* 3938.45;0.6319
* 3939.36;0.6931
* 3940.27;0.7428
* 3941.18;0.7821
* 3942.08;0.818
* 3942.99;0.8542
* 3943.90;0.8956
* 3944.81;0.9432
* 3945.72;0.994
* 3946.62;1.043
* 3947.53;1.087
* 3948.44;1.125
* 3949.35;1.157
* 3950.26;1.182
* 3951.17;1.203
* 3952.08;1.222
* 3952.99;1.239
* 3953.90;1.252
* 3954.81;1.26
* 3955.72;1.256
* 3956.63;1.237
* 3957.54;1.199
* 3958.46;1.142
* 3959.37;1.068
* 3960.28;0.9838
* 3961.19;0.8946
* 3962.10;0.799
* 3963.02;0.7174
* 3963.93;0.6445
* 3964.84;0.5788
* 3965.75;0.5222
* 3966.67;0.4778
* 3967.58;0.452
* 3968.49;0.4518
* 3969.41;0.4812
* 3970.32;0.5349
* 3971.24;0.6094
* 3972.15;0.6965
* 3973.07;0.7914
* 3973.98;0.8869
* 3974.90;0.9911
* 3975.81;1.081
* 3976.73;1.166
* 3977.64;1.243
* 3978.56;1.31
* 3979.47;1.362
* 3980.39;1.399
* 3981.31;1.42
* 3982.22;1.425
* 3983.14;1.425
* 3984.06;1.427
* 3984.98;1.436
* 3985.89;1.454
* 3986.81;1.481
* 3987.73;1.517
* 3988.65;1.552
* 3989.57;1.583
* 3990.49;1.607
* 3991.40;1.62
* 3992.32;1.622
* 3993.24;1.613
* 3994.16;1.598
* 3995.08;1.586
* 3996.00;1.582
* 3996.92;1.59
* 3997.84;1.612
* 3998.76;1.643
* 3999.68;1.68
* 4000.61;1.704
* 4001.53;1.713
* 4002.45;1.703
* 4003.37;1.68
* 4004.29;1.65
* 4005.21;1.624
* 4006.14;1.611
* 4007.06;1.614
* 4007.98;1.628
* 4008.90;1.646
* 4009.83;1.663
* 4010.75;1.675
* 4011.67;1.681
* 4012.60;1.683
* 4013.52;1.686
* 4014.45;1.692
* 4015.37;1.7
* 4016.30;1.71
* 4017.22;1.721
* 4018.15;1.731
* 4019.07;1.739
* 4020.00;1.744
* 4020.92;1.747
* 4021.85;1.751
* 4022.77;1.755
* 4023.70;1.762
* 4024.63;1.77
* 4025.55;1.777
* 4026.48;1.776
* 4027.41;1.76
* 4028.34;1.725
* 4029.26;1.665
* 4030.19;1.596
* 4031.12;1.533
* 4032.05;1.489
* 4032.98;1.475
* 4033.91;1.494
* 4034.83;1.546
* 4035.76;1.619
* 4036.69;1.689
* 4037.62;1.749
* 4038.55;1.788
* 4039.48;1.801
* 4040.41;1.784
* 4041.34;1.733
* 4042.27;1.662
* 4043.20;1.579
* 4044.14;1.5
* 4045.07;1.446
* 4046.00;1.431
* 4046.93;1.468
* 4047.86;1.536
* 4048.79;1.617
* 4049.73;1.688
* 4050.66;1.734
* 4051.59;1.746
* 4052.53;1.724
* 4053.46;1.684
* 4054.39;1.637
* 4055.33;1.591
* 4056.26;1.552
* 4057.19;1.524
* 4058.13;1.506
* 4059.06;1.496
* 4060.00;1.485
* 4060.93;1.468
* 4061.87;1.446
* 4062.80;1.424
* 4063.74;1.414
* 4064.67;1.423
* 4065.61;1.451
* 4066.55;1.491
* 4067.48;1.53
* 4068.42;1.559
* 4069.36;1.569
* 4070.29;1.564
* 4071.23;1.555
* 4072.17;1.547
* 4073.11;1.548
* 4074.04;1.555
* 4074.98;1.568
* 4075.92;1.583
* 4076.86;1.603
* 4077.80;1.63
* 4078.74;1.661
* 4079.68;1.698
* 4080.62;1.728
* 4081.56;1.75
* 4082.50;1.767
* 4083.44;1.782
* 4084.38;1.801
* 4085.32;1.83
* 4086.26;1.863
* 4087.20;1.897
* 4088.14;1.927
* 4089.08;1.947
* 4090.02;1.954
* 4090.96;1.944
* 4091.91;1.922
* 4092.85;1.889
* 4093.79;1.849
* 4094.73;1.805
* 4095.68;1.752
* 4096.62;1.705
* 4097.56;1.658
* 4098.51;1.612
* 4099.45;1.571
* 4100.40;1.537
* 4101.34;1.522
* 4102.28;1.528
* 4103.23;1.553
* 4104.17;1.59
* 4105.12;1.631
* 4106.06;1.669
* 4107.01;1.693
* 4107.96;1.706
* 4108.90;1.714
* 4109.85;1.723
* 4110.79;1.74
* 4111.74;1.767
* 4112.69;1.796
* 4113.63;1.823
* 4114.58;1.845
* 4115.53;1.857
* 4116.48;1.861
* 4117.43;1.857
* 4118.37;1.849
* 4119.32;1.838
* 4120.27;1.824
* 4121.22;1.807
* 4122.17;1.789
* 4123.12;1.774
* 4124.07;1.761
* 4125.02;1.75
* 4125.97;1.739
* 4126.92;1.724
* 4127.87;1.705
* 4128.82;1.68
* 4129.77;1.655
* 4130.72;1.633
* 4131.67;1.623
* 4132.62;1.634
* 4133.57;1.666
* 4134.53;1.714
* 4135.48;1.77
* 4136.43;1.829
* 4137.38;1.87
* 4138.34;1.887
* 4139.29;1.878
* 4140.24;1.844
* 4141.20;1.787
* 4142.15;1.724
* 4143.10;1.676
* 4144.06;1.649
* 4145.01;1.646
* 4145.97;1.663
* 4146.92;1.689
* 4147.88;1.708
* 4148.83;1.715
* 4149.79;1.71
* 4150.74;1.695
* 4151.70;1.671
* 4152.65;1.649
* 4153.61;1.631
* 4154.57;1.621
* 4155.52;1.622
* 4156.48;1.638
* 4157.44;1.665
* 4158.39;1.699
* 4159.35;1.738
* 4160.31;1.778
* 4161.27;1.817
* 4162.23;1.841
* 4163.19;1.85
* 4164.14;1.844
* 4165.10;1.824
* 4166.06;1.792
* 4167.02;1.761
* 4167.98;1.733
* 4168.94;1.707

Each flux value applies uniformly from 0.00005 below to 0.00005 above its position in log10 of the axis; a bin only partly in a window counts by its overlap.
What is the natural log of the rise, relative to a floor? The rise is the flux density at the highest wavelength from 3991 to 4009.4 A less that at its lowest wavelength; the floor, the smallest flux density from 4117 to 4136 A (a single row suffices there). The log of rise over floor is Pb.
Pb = -4.1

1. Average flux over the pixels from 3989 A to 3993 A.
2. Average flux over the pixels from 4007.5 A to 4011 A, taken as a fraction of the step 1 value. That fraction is 1.03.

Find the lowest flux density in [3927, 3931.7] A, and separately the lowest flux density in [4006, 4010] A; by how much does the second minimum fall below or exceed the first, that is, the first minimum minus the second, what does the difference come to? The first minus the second -1.2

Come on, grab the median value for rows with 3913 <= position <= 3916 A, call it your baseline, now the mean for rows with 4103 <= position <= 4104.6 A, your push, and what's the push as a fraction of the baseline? 1.22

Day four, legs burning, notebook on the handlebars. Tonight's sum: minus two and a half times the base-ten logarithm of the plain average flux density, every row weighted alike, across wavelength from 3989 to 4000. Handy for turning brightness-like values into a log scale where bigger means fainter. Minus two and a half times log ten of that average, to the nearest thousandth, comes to -0.518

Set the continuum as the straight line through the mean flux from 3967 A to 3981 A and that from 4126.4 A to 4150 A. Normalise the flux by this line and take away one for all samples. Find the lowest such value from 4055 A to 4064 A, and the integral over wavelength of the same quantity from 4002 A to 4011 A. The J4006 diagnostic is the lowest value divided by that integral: 0.01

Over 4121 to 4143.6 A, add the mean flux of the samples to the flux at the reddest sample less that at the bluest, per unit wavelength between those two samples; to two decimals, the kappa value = 1.74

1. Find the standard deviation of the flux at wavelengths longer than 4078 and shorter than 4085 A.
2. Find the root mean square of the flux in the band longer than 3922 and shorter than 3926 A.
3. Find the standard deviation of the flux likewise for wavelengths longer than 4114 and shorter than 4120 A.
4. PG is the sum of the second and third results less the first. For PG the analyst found 0.88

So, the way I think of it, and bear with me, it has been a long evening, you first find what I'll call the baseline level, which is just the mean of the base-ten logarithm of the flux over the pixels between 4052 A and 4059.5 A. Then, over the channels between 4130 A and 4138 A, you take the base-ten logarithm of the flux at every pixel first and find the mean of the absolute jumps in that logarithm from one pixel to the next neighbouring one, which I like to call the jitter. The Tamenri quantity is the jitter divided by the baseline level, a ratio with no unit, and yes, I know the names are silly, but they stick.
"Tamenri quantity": 0.046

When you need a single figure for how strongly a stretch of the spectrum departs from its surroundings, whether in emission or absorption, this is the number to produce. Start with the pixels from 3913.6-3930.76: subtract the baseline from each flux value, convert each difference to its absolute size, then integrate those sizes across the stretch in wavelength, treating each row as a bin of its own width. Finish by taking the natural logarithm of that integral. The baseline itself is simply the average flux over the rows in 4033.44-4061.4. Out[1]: 2.4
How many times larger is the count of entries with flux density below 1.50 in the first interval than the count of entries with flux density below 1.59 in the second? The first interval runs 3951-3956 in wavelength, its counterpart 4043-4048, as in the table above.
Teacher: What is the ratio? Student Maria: 1.00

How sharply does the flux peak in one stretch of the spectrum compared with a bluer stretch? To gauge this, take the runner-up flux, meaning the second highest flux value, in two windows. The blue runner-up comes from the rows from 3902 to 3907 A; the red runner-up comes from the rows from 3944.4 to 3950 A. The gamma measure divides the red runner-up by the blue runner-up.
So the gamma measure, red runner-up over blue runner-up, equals 1.08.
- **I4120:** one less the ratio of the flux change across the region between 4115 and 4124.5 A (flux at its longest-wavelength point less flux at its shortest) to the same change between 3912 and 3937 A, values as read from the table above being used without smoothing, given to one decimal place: 0.9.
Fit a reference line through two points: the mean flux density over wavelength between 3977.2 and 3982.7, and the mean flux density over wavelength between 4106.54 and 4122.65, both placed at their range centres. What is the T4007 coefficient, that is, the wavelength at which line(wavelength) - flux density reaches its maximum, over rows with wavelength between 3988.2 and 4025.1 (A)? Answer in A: 3988.65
